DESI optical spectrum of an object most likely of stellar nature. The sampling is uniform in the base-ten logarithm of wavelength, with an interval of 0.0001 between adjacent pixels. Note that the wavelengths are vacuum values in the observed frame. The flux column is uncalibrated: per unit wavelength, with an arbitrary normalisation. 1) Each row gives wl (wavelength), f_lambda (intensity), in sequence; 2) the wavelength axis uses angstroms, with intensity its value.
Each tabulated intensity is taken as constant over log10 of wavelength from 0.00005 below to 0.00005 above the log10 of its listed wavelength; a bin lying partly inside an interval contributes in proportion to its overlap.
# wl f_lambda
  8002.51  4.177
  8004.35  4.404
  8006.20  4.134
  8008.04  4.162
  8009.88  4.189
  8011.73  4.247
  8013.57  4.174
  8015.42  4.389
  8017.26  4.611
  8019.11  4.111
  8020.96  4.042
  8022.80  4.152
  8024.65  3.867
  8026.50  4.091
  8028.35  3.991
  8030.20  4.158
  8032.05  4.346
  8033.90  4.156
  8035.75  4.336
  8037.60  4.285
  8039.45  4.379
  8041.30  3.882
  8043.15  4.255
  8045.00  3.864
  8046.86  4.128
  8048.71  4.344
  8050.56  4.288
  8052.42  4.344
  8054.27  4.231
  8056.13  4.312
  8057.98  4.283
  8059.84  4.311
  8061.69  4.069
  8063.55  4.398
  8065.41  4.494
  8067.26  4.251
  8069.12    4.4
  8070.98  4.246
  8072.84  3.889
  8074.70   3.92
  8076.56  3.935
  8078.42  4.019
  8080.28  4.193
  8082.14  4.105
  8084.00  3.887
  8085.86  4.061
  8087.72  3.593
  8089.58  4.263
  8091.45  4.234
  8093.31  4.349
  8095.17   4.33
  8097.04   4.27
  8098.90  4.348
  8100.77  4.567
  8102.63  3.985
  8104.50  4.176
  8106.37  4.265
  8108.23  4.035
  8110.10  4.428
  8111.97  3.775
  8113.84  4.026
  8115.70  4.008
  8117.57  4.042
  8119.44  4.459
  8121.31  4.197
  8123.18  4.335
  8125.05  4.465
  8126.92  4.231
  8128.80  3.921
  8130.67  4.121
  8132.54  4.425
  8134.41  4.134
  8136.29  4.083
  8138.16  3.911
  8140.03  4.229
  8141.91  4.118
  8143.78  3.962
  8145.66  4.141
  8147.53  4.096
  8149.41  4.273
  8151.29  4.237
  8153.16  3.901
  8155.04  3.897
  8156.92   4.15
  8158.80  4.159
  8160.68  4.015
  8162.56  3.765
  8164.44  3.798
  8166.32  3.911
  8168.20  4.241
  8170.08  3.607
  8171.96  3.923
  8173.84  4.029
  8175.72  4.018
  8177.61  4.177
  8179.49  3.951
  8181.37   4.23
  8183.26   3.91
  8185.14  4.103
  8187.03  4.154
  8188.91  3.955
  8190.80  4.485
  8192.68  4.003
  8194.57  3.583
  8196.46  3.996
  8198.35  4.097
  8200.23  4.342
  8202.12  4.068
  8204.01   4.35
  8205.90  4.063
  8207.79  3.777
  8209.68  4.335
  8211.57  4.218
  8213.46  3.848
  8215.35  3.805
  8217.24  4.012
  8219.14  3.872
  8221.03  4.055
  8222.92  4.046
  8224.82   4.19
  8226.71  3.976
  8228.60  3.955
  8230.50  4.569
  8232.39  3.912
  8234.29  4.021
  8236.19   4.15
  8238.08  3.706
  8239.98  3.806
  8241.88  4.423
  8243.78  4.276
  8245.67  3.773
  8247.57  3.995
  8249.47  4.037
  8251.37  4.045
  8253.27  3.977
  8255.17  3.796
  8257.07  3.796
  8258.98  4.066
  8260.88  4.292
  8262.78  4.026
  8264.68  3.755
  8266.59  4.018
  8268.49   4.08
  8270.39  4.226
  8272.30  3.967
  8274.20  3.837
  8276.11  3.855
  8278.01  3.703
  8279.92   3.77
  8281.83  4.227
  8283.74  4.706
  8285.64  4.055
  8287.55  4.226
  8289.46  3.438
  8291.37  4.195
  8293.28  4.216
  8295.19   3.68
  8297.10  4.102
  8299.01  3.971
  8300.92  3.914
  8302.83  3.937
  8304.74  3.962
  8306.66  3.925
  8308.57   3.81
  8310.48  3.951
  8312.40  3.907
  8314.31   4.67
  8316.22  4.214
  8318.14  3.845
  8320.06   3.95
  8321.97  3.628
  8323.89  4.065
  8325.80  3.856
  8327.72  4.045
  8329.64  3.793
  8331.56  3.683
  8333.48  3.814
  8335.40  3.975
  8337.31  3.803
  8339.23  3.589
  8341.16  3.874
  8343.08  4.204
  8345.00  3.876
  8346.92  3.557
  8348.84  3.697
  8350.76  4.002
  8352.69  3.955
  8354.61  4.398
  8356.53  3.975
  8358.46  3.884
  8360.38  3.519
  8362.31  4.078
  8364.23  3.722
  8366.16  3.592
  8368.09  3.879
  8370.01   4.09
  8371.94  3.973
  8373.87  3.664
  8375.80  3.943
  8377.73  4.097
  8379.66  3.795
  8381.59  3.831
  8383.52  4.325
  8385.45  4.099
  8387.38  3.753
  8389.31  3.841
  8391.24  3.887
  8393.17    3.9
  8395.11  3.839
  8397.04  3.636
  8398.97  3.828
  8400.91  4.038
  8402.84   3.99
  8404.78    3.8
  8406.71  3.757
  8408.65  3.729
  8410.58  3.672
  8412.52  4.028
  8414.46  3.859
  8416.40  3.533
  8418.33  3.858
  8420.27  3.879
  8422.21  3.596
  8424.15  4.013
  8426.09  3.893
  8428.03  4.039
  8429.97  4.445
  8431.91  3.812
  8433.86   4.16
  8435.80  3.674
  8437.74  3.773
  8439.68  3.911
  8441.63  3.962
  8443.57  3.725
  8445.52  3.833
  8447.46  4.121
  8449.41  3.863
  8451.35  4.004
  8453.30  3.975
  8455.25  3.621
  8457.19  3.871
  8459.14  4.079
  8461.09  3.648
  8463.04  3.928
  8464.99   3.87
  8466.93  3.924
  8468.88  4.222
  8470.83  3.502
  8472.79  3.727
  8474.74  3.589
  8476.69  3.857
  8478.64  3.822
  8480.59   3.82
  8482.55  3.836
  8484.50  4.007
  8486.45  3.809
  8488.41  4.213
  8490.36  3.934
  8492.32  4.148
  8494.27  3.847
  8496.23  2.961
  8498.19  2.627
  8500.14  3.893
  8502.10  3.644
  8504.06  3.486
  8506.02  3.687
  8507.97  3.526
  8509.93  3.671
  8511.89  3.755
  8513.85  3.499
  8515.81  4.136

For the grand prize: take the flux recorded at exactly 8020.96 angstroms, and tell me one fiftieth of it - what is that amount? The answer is 0.0808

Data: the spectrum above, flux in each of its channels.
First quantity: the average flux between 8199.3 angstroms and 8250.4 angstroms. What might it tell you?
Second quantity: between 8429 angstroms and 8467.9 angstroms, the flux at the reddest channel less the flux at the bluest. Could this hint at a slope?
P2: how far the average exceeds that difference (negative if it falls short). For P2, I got 4.6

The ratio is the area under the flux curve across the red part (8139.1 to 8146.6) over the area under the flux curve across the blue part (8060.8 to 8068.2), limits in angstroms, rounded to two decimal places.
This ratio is 0.97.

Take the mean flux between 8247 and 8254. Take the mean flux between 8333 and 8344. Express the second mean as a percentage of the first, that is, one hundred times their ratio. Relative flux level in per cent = 97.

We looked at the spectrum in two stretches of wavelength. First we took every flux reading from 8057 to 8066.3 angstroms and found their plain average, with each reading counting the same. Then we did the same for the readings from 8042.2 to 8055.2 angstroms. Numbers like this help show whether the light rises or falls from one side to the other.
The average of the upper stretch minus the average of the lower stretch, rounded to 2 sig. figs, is 0.10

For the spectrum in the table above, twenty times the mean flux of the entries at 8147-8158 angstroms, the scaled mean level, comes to 81.8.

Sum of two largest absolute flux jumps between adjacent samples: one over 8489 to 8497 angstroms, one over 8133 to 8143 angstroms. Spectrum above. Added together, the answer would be 1.2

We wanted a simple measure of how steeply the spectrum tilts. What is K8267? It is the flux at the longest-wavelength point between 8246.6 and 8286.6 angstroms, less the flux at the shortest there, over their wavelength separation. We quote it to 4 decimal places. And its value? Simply 0.0016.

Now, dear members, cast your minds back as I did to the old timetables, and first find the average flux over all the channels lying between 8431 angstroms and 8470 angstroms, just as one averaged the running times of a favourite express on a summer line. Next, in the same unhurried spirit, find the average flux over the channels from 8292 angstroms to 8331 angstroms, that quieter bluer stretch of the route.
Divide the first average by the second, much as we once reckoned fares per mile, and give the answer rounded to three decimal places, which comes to 0.982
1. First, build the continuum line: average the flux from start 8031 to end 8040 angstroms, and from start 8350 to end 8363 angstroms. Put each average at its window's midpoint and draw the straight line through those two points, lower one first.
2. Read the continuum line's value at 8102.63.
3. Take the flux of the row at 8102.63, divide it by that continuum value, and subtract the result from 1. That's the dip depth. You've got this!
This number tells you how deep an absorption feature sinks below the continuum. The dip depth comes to 0.06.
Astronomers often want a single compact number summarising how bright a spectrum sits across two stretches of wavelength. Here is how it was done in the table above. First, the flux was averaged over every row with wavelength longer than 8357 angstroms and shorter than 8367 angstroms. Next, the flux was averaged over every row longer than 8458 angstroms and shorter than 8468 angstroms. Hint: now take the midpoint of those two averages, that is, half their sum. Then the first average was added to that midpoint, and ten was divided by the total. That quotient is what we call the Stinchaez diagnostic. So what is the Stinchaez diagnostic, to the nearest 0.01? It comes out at 1.32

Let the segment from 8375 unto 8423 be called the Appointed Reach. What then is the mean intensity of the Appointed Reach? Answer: 3.86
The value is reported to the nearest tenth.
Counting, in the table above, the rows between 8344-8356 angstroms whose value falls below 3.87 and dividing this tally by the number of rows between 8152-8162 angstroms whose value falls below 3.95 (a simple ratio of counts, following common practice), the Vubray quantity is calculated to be 1.0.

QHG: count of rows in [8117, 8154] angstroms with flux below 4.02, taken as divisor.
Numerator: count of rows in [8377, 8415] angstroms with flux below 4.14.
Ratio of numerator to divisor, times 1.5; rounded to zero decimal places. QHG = 7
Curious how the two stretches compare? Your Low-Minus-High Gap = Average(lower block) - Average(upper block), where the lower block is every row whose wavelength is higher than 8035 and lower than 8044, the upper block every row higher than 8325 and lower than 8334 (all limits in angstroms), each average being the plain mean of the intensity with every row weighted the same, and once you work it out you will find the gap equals 0.39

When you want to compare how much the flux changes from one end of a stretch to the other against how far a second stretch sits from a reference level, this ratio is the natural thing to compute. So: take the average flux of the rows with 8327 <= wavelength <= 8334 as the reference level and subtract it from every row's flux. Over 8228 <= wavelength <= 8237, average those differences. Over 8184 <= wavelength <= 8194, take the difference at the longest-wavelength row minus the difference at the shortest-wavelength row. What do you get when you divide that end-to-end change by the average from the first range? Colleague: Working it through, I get -0.3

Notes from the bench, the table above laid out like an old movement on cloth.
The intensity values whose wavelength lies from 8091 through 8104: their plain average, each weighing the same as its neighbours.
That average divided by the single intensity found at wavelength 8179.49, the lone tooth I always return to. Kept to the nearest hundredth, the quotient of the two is 1.09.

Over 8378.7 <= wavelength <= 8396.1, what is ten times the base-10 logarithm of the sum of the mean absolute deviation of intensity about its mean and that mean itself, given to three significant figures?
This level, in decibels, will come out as 6.07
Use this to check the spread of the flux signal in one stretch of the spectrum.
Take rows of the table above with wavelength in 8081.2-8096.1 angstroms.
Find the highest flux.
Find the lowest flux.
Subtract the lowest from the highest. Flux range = 0.8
